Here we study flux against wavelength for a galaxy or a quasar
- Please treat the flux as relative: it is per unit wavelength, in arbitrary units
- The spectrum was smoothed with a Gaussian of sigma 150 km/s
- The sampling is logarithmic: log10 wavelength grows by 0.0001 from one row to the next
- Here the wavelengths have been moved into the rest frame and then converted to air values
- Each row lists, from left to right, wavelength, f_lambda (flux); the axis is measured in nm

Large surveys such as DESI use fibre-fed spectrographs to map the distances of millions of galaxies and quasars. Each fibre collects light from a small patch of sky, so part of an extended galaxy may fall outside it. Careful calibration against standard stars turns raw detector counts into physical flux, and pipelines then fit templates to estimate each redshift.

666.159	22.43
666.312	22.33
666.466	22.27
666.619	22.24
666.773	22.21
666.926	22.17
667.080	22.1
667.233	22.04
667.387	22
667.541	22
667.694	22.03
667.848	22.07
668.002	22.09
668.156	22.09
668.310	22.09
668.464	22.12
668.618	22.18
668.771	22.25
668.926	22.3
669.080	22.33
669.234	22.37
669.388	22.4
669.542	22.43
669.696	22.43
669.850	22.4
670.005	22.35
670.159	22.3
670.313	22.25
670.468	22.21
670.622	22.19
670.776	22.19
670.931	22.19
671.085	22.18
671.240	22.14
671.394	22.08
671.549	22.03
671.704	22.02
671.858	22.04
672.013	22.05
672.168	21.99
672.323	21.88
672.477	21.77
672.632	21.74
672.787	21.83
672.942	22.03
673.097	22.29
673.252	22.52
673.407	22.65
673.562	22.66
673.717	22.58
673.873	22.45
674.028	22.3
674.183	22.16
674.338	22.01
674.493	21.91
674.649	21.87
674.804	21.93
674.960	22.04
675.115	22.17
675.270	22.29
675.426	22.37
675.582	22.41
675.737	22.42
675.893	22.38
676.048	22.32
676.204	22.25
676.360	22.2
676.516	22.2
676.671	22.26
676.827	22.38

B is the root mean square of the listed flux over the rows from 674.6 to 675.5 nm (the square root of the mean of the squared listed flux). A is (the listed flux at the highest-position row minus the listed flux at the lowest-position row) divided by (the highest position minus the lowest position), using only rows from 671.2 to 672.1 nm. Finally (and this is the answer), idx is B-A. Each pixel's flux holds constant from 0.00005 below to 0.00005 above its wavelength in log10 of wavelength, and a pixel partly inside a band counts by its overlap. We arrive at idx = 22.2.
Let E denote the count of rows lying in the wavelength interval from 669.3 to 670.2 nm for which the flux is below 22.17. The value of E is 0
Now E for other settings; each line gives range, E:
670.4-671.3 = 1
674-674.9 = 5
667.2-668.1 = 6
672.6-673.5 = 3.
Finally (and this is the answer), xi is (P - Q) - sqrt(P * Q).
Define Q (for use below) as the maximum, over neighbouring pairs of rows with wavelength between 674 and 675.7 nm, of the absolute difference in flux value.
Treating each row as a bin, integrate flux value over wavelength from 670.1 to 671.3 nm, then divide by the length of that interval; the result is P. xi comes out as 20.2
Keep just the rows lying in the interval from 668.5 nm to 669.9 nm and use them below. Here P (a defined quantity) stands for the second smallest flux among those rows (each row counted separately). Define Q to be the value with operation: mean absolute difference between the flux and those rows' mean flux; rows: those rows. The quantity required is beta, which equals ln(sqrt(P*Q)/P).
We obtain -2.88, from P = 22.25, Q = 0.070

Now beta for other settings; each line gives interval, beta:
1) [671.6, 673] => -2.65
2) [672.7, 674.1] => -2.29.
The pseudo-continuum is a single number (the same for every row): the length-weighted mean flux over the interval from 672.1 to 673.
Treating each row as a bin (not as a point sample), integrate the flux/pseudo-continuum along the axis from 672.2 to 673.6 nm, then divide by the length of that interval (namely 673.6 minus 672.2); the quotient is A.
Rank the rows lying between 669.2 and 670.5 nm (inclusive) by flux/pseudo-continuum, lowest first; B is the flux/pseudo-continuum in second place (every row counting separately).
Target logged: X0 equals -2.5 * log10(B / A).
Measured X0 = -0.005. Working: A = 1.01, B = 1.02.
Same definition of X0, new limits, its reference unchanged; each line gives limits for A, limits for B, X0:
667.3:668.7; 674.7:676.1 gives 0.002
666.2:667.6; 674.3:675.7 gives 0.012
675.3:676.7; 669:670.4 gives 0.001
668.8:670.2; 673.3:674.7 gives 0.022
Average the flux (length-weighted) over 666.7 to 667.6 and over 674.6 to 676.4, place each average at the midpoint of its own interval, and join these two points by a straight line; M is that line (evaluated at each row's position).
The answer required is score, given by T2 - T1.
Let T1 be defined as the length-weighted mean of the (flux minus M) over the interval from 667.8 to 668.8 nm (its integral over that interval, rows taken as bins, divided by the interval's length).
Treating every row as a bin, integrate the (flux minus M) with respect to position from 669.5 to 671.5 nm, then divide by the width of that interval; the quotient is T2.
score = 0.09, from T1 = 0.01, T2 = 0.11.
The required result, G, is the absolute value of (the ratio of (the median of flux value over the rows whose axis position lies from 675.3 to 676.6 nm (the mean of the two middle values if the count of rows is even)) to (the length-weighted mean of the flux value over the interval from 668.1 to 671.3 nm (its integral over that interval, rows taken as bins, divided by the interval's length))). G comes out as 1.004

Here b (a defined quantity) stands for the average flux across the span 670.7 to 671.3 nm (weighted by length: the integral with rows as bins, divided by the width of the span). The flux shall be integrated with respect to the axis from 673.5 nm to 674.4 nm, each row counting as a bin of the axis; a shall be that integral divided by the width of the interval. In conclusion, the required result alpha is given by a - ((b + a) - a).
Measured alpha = 0.20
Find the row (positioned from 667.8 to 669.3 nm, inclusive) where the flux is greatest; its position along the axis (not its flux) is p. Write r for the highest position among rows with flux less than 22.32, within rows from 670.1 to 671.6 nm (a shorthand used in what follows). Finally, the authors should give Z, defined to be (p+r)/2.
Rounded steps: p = 669.234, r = 671.549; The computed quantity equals 670.39 nm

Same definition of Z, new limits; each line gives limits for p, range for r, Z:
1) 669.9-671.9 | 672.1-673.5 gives 671.55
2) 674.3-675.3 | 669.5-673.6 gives 674.18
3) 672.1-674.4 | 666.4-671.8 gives 672.63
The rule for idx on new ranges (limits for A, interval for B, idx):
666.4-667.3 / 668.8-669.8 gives 22.7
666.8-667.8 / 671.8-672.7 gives 22.1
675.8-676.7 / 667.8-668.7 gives 22.3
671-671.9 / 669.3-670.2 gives 22.6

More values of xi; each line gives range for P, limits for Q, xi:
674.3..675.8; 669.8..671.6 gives 20.9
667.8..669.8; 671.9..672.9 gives 20.6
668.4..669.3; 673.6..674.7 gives 20.3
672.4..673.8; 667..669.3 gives 20.9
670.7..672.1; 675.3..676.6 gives 20.8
